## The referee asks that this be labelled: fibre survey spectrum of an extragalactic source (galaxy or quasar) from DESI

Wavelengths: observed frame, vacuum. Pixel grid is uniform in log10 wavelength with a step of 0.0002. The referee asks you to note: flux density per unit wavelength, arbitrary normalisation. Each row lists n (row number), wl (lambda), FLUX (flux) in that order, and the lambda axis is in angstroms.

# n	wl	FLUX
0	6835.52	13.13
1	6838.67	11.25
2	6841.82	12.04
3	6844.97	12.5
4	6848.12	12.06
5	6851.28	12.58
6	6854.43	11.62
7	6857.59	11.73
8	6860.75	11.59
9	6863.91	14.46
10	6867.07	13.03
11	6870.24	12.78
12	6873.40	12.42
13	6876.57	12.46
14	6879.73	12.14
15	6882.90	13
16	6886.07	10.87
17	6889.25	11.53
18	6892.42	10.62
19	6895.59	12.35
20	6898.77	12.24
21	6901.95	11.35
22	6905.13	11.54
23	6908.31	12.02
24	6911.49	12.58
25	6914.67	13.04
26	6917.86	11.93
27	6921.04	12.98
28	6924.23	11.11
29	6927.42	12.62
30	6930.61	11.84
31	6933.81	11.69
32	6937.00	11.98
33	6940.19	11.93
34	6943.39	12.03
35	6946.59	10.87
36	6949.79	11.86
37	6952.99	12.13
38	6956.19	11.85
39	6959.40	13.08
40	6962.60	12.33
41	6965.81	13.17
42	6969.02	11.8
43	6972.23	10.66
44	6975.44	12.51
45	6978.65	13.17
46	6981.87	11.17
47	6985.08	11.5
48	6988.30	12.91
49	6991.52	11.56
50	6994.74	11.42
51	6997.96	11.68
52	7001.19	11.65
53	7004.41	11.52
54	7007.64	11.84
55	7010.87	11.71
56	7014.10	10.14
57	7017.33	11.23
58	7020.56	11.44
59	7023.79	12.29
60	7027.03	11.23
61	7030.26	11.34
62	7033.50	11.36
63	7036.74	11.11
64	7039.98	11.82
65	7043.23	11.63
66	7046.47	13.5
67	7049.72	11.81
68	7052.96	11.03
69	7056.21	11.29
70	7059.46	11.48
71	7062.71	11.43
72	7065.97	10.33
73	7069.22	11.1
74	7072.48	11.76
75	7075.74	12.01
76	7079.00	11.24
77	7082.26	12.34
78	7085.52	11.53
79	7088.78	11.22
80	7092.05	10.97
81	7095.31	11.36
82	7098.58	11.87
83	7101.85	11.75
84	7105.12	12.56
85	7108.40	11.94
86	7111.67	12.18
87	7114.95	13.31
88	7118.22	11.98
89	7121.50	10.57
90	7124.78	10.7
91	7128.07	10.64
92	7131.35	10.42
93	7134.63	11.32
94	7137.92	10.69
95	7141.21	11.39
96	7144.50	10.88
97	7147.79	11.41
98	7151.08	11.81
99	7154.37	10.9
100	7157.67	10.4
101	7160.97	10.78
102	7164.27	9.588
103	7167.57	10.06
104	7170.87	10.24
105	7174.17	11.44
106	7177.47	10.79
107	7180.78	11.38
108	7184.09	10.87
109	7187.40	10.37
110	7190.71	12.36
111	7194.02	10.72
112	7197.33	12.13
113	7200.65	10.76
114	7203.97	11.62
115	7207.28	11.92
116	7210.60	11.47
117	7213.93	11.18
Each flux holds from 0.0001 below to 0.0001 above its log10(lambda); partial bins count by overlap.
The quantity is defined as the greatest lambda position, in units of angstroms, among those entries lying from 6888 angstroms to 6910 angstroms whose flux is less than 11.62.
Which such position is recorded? 6905.13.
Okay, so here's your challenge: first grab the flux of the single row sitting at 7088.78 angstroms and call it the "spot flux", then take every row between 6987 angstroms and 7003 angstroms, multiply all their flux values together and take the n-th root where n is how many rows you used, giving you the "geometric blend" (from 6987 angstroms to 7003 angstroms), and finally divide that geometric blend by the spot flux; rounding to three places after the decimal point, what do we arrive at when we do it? 1.055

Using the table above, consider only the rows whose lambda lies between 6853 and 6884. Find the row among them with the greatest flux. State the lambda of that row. 6863.91 angstroms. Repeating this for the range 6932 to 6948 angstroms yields 6943.39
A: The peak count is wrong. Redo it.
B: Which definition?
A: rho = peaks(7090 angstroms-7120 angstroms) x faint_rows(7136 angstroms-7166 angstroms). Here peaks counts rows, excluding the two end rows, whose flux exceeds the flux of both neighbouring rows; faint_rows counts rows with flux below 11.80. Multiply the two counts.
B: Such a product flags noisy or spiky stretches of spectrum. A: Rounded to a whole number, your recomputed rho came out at 24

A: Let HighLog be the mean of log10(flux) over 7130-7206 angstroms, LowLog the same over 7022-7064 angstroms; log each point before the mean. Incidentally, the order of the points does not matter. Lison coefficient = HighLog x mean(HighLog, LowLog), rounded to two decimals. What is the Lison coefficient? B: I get 1.09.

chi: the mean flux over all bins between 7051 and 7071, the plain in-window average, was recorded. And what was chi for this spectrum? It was 11.1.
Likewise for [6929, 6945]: 11.9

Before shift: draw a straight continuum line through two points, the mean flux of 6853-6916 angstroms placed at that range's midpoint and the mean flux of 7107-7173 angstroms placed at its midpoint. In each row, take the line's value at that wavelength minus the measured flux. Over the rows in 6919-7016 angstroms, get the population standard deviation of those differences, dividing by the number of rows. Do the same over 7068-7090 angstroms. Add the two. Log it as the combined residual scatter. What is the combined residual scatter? 1.13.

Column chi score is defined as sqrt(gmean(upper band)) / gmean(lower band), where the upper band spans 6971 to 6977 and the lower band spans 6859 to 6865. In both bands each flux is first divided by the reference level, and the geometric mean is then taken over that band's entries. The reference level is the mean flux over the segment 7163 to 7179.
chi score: 0.85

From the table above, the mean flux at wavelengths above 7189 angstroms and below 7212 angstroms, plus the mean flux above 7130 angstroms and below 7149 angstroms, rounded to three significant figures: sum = 22.6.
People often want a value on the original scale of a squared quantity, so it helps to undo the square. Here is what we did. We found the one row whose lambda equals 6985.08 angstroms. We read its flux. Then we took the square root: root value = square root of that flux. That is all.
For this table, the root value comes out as 3.39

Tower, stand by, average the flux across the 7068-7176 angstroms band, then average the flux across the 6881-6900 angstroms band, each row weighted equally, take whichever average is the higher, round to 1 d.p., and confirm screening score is 11.8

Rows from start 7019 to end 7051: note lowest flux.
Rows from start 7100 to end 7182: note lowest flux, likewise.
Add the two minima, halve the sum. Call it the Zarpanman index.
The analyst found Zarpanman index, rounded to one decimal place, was 10.3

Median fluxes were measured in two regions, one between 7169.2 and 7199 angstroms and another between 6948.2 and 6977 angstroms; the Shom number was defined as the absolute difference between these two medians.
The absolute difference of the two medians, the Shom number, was 1.3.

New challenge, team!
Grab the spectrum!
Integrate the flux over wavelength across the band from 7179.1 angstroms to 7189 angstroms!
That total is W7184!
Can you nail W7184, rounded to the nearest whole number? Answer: 108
